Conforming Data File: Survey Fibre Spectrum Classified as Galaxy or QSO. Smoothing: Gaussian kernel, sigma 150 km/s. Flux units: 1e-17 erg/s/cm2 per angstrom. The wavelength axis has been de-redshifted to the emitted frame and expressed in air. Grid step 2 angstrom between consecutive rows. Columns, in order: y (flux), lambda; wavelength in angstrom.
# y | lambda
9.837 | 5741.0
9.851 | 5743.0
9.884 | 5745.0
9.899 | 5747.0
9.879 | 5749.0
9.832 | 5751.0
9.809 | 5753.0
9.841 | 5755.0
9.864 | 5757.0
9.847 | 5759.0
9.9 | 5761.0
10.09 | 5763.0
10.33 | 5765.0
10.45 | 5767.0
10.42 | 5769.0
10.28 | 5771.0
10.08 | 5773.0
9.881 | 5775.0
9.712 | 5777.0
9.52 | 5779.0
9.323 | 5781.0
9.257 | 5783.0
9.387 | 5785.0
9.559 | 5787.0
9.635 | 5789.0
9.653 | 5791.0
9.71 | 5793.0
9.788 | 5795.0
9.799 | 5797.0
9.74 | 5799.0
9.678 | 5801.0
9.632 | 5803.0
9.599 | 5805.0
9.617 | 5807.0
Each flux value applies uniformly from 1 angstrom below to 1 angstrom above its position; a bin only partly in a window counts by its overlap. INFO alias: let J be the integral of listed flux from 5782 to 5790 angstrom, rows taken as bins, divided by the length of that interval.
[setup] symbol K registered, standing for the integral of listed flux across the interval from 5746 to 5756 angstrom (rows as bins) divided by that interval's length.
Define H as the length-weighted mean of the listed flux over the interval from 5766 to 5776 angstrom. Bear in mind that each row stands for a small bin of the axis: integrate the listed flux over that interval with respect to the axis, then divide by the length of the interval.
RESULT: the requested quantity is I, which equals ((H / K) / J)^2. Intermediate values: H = 10.2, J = 9.5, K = 9.85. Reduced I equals 0.0120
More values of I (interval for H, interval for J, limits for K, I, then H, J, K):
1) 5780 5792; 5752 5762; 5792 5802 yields 0.0097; 9.5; 9.9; 9.74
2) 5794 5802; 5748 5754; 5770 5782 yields 0.0102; 9.8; 9.8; 9.80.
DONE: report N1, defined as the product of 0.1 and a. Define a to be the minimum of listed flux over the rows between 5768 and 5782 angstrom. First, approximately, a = 9.323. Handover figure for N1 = 0.93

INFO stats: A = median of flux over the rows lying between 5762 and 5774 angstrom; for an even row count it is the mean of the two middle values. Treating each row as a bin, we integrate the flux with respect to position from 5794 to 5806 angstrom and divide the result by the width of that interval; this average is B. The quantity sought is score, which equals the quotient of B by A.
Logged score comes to 0.94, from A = 10.3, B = 9.71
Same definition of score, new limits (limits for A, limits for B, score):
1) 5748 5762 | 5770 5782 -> 1.00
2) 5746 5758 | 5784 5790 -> 0.97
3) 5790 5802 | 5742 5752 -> 1.01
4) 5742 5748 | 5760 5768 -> 1.03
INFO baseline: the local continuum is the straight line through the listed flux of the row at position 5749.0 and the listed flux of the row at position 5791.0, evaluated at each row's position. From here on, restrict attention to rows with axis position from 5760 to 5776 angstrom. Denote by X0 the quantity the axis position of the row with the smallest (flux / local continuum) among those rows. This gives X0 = 5761.0 angstrom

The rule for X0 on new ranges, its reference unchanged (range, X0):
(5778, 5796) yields 5783.0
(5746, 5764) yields 5753.0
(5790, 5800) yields 5791.0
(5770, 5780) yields 5779.0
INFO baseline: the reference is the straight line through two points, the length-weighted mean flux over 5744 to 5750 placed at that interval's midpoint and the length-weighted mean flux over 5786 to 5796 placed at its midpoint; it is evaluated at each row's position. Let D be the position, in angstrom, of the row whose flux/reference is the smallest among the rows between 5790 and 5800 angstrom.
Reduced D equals 5791.0 angstrom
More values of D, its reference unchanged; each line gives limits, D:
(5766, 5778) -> 5777.0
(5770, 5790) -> 5783.0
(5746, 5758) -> 5753.0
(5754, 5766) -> 5755.0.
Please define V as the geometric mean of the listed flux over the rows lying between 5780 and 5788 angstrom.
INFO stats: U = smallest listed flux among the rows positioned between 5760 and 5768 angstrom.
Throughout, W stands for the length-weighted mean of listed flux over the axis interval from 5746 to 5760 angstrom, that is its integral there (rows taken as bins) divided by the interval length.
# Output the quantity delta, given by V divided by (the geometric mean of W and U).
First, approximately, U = 9.9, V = 9.4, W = 9.85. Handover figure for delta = 0.95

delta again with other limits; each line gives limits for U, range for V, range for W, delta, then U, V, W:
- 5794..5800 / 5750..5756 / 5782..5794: 1.02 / 9.74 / 9.8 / 9.53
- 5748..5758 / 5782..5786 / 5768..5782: 0.95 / 9.809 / 9.3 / 9.89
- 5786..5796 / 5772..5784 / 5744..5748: 0.99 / 9.559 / 9.6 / 9.89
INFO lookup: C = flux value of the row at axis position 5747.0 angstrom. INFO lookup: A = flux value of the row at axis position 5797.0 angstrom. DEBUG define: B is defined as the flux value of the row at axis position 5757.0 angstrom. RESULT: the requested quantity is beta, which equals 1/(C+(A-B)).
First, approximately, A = 9.799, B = 9.864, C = 9.899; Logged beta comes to 0.102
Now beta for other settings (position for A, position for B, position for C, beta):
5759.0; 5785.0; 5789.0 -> 0.099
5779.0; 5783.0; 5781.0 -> 0.104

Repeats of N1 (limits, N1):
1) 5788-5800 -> 0.96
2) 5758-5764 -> 0.98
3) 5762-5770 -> 1.01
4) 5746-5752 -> 0.98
